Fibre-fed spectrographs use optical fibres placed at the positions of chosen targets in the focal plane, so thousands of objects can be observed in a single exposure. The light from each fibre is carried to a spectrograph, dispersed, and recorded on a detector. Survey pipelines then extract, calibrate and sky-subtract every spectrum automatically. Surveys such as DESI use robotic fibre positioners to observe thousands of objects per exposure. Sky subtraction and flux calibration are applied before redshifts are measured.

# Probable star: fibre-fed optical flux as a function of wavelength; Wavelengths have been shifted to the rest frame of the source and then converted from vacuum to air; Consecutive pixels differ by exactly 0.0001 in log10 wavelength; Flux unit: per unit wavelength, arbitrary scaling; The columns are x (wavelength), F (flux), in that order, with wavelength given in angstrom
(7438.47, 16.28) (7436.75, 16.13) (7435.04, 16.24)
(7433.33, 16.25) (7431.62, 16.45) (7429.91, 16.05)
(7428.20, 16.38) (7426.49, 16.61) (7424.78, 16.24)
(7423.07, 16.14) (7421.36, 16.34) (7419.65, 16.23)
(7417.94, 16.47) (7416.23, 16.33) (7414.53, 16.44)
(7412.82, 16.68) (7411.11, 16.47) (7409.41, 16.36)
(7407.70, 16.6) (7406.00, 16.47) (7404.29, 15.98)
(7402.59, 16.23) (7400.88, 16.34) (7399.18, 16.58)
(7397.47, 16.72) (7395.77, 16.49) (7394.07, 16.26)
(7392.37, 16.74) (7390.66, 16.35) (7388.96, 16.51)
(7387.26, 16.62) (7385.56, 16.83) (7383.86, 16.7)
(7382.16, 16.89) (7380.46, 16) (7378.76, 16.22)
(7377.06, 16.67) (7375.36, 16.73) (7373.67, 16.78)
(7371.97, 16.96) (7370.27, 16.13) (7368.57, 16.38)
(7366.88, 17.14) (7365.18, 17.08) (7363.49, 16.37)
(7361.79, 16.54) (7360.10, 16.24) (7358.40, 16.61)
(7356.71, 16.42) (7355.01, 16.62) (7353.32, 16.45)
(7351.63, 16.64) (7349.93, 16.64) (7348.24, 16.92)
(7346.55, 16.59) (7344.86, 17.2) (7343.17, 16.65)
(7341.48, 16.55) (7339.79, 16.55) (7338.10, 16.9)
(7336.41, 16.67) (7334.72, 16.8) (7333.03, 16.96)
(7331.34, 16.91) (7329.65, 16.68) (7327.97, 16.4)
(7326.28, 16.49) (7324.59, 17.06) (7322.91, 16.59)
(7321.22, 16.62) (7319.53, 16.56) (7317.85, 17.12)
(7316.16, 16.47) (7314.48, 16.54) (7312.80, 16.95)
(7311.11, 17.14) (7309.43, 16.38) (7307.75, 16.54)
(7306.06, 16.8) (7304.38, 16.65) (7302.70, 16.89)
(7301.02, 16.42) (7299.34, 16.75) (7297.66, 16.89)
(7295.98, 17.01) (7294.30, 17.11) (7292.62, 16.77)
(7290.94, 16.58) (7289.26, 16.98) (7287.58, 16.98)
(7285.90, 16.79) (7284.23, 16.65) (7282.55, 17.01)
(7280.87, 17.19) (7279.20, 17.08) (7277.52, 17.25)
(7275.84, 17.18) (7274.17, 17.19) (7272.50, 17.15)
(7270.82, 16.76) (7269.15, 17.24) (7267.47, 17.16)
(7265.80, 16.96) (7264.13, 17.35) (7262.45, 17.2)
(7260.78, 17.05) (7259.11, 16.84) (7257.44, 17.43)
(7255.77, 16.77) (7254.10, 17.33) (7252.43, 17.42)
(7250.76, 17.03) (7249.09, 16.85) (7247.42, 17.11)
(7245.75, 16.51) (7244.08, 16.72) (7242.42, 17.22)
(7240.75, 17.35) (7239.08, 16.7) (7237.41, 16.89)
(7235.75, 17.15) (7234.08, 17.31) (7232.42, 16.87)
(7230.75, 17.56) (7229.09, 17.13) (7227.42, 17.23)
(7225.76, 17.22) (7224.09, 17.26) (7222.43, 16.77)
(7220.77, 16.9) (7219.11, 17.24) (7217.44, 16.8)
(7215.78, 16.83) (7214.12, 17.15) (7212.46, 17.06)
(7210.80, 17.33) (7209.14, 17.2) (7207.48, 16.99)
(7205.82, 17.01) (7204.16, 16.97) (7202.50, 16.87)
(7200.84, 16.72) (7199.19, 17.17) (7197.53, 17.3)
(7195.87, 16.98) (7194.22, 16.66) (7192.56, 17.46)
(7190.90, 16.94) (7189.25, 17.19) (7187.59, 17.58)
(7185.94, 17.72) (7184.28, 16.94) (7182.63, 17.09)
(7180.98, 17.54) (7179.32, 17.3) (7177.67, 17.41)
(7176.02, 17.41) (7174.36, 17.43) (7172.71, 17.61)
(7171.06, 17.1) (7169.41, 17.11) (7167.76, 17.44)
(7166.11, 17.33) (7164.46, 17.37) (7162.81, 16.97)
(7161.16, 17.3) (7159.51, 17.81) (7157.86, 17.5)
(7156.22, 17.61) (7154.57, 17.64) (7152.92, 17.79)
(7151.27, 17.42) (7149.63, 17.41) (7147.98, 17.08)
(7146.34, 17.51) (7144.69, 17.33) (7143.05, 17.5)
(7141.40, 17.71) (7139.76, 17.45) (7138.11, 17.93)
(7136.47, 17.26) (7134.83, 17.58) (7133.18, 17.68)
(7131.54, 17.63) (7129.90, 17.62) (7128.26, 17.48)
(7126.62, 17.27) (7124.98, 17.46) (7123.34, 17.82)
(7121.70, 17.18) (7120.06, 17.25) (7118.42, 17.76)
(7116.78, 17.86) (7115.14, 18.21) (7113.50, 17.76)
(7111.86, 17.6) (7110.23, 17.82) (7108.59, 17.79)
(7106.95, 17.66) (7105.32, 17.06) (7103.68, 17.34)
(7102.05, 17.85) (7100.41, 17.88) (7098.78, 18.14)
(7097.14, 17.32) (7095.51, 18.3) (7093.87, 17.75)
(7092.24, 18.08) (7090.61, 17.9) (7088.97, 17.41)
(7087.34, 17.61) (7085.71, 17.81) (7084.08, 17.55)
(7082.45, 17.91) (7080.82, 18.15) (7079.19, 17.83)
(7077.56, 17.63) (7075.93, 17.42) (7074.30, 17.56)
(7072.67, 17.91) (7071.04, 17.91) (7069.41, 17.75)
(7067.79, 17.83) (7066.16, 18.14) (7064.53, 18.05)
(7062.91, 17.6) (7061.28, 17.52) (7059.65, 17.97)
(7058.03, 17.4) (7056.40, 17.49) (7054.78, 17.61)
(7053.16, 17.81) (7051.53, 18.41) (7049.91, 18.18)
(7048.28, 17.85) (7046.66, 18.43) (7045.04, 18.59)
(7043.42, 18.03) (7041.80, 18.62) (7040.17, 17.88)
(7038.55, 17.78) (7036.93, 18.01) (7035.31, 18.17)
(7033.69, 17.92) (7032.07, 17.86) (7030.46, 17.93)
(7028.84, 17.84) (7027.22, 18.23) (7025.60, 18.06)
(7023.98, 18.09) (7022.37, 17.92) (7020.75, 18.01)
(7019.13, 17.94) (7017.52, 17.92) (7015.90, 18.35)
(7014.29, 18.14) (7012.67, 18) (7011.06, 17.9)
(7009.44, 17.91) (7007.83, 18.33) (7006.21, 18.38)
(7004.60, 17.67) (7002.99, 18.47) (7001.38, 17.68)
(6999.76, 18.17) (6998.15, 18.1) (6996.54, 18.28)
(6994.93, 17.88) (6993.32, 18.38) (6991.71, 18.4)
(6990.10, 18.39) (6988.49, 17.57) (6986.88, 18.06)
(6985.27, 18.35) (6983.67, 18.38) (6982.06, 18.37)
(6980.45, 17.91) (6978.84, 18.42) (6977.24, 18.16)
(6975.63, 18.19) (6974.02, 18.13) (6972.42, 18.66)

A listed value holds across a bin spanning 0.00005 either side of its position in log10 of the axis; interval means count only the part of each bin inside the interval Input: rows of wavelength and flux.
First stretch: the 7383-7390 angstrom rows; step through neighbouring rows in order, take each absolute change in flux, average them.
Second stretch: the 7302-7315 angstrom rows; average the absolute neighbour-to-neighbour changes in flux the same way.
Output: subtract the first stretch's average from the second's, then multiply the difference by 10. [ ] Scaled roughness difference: 1.60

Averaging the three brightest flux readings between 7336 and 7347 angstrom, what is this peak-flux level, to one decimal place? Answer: 16.9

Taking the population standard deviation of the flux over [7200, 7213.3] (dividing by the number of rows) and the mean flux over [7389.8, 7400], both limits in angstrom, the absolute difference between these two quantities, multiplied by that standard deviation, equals 2.9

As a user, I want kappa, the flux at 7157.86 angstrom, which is 17.5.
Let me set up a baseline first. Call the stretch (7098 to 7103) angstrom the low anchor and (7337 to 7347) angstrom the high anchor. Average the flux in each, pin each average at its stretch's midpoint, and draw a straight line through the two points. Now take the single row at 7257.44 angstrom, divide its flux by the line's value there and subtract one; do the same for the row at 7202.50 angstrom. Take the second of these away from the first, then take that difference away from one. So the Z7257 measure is 0.95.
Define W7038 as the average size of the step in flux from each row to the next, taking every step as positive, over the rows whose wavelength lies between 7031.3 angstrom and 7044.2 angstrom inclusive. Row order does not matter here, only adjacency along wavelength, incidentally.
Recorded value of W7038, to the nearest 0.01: 0.30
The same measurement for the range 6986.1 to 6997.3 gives 0.37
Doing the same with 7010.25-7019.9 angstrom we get 0.18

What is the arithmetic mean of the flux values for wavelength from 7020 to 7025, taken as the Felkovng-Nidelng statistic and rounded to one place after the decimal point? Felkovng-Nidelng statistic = 18.0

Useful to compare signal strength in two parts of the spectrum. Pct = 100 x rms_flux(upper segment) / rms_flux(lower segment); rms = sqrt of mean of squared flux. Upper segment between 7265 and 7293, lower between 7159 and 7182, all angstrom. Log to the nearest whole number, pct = 98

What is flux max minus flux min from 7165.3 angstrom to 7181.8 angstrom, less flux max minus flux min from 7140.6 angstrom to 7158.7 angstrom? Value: -0.20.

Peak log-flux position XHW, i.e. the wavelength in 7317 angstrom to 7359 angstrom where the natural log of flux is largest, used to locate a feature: 7344.86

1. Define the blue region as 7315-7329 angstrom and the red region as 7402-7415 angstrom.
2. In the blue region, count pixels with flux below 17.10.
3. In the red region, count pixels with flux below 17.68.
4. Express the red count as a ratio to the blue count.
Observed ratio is 1.1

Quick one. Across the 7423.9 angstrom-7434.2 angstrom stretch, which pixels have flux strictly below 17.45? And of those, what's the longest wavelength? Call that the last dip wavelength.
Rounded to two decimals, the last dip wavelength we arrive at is 7433.33 angstrom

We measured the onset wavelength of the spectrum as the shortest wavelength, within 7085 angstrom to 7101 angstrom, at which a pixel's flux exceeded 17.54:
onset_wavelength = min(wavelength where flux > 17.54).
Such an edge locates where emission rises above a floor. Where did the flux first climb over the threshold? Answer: 7085.71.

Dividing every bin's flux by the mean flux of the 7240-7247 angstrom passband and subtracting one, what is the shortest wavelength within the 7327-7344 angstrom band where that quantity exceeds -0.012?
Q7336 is 7331.34 angstrom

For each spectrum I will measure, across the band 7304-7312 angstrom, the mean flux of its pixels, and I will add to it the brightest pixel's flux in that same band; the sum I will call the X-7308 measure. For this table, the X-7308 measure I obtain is 33.8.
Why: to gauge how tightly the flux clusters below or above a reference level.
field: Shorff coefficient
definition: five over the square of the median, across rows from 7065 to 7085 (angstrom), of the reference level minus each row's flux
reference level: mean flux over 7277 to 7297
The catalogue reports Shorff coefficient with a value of 6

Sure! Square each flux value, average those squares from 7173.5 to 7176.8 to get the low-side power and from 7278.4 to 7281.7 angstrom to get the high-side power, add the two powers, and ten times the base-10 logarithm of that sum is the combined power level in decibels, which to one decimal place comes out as 27.8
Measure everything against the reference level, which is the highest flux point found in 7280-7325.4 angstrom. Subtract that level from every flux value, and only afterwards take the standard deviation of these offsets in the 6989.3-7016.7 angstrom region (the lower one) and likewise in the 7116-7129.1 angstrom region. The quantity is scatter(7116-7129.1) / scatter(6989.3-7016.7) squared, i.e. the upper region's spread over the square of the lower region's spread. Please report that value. 4.0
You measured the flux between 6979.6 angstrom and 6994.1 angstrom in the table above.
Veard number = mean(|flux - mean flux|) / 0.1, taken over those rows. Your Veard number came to 2.4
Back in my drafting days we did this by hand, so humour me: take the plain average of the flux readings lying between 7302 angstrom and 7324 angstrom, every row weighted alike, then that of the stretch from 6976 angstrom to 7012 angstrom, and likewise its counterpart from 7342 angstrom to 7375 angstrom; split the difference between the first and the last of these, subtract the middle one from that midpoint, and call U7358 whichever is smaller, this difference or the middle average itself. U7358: -1.5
